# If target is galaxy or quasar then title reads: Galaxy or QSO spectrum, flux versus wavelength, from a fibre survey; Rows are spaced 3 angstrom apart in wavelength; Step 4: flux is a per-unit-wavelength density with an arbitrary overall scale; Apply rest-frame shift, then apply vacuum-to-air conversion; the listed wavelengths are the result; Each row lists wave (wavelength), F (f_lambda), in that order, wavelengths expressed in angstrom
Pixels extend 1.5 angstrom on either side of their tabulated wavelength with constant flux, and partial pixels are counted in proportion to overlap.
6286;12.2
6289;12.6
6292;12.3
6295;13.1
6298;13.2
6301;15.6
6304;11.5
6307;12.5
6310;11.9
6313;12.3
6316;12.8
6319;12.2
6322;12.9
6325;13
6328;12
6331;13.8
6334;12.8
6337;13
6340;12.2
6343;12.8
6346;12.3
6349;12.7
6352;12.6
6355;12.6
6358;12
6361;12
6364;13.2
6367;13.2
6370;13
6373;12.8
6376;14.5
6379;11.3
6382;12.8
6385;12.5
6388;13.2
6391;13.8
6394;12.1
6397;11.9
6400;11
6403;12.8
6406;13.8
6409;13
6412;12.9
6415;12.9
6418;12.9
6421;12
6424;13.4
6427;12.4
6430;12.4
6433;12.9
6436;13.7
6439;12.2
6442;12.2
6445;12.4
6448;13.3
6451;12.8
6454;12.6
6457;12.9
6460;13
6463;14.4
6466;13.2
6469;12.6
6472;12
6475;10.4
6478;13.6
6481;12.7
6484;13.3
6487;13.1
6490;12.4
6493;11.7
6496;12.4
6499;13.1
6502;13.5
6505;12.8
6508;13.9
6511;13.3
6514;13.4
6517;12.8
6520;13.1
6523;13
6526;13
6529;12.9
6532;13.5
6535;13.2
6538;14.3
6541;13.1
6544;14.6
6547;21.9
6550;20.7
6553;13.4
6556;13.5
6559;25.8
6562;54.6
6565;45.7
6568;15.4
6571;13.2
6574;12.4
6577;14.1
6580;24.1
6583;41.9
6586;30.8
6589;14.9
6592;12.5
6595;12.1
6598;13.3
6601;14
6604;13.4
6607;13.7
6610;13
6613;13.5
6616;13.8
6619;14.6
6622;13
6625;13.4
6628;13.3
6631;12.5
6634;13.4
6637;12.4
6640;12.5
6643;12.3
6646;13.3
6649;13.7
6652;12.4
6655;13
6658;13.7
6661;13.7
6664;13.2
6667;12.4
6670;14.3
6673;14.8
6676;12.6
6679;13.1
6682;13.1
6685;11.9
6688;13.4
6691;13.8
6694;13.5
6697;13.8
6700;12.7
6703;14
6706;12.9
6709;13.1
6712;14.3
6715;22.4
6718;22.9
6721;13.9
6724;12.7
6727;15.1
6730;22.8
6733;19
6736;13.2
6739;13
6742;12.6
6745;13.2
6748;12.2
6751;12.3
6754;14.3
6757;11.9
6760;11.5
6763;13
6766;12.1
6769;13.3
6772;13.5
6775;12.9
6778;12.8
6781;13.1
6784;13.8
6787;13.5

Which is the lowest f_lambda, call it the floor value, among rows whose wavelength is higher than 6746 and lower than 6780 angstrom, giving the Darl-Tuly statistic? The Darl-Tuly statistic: 11.5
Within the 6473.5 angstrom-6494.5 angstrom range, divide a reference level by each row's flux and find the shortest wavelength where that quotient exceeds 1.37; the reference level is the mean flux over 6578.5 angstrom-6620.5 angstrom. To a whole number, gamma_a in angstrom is 6475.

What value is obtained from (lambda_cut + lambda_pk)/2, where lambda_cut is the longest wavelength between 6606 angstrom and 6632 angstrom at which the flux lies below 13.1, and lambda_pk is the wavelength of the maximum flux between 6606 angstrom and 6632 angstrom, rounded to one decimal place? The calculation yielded 6625.0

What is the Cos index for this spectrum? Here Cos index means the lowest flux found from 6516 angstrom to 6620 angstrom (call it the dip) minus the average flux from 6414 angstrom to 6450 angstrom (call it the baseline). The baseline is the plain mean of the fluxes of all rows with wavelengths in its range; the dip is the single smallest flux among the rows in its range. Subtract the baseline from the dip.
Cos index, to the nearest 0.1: -0.6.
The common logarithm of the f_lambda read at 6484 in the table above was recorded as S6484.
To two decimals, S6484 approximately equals 1.12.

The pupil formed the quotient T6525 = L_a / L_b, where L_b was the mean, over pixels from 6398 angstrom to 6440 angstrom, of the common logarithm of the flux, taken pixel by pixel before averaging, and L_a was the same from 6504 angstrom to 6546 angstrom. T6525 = 1.02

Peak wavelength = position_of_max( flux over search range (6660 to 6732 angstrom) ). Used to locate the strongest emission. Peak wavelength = 6718 angstrom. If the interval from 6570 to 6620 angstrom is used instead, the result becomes 6583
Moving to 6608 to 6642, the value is 6619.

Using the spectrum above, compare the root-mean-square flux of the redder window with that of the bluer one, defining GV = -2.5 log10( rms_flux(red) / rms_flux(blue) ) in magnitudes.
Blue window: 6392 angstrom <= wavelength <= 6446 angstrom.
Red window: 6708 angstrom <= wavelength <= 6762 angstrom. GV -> -0.22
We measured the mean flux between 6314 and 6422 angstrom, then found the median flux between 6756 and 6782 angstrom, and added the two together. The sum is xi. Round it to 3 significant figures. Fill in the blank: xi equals 25.6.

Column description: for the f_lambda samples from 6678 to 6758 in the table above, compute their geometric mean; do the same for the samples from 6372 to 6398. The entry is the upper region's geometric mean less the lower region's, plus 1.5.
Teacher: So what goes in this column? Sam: 3.0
